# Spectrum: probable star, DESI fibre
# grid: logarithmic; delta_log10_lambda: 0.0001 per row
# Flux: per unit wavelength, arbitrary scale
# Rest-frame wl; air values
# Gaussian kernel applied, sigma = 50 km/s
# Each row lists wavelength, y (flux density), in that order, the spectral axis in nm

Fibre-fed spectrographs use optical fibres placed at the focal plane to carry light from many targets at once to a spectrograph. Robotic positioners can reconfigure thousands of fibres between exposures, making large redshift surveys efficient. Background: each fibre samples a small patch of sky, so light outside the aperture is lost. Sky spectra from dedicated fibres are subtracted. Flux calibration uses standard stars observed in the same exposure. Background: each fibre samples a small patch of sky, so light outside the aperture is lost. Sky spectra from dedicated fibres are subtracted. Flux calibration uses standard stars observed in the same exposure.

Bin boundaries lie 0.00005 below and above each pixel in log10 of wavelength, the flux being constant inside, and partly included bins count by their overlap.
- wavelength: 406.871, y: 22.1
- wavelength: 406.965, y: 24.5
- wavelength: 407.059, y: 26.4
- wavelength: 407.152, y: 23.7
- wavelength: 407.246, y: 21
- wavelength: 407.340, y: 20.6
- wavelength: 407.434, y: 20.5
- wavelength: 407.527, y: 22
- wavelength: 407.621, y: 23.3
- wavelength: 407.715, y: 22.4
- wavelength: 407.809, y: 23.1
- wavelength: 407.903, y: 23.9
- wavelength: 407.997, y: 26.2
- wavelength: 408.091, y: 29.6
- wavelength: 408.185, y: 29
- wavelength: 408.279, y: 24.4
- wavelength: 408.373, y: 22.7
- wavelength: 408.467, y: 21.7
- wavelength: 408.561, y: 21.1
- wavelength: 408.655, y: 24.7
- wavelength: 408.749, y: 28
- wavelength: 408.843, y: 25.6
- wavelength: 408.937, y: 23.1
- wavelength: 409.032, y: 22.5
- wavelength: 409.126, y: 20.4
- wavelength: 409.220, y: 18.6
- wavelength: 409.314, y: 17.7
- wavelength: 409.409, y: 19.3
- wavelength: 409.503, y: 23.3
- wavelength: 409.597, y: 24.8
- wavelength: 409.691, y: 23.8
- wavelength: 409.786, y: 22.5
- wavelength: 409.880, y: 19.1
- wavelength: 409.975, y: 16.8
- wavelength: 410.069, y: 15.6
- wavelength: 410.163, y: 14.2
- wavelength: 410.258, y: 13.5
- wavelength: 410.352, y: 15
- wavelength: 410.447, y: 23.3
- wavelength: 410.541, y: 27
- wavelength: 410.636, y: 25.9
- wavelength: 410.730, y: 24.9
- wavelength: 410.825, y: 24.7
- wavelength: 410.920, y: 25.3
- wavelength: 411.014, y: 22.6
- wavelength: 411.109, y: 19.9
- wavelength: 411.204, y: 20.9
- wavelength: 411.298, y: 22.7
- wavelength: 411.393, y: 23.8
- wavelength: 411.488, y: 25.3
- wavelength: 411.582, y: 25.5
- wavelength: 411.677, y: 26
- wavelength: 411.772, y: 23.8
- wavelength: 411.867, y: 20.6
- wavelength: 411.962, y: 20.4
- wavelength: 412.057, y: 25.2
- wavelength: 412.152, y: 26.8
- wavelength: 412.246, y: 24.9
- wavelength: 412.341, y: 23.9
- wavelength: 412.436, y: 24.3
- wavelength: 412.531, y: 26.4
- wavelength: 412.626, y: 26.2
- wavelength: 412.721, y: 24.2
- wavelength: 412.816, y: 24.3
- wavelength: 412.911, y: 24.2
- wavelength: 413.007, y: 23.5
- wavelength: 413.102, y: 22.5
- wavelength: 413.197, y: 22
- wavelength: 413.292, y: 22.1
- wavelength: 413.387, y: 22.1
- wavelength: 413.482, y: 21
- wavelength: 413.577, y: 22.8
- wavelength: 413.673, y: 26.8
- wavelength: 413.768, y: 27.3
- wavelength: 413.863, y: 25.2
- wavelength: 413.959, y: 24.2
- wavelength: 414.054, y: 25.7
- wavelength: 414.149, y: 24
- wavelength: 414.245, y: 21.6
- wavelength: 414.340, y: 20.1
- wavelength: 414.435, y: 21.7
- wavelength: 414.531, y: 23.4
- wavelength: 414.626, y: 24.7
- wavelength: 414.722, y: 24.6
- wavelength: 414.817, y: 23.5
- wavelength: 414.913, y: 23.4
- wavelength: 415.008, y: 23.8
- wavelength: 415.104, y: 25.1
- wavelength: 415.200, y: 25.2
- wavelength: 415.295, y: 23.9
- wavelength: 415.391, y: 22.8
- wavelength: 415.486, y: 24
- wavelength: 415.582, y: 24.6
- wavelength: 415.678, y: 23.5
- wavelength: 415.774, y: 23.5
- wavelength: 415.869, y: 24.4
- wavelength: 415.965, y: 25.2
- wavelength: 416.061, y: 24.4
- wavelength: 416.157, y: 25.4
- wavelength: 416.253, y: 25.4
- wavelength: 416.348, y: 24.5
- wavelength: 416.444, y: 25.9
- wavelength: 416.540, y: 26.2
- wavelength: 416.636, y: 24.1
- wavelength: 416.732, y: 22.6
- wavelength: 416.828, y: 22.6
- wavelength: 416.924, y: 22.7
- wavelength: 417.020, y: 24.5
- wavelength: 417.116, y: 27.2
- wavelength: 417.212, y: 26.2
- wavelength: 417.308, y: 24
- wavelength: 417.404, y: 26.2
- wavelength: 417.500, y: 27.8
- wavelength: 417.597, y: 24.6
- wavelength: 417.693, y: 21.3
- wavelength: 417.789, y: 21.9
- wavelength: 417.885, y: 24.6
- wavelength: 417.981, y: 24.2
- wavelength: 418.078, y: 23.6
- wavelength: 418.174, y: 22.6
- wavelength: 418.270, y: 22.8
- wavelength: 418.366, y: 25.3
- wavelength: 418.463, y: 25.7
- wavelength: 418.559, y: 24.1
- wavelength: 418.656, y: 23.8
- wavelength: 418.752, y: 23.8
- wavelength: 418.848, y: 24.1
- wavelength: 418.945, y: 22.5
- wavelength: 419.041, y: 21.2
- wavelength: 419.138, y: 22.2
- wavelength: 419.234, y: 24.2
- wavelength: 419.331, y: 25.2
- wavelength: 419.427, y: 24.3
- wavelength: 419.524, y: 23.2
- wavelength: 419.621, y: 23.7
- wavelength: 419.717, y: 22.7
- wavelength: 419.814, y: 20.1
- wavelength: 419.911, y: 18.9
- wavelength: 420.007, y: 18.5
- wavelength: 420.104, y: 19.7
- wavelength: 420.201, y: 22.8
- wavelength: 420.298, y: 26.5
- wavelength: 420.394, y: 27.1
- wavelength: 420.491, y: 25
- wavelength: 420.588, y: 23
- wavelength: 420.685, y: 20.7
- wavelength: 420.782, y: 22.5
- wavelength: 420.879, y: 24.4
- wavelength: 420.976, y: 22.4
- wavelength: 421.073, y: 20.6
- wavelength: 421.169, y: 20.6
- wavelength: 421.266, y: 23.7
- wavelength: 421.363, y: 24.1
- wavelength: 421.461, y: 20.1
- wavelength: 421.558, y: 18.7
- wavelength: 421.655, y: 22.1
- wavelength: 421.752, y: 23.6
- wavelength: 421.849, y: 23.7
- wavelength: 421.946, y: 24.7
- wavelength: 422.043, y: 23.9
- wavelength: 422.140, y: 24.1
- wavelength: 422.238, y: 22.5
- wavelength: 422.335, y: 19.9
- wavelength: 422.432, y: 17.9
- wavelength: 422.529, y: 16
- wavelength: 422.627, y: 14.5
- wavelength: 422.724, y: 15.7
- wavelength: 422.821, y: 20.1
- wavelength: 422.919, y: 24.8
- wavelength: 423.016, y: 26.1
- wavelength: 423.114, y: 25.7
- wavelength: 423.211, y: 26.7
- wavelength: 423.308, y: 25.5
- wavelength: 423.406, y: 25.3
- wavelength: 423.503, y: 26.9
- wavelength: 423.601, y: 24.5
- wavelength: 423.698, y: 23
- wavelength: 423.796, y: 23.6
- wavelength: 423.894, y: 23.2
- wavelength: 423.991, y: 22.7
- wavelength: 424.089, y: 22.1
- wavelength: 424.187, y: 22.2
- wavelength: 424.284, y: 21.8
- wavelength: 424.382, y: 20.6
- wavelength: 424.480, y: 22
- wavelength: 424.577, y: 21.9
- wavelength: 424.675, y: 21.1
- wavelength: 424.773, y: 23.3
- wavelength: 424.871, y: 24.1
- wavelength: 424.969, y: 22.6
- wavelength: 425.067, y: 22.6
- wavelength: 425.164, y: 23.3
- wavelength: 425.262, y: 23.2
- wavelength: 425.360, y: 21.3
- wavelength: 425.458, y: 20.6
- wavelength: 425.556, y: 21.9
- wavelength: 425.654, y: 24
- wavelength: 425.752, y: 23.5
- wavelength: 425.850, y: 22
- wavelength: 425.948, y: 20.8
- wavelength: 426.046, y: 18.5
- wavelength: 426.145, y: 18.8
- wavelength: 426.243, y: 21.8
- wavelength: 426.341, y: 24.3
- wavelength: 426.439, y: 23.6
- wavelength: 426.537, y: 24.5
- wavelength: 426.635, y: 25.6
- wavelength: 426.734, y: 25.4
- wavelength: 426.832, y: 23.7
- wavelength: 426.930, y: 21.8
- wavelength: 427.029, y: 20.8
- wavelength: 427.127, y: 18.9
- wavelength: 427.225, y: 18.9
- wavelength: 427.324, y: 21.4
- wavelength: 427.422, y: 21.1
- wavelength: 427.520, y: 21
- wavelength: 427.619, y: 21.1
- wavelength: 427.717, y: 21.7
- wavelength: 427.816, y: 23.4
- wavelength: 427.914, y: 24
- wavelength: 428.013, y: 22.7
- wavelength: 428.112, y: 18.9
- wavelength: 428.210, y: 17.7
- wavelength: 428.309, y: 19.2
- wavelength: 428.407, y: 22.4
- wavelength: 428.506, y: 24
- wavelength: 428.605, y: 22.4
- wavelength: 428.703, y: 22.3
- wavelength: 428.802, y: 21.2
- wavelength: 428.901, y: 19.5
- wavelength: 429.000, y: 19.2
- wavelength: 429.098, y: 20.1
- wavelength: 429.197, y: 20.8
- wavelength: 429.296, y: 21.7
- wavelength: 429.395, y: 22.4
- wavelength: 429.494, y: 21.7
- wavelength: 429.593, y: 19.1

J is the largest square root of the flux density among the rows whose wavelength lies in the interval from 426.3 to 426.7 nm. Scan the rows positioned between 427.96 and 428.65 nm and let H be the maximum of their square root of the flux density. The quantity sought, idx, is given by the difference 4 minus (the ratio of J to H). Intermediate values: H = 4.90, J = 5.1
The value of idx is 2.97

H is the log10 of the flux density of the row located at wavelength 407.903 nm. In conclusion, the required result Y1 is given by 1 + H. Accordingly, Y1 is 2.38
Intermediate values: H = 1.38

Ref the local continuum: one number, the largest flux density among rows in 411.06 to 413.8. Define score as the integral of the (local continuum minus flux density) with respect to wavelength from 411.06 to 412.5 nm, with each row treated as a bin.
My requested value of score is 5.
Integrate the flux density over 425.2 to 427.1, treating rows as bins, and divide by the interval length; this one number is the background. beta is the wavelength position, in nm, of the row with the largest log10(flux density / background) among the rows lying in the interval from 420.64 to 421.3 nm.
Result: 420.879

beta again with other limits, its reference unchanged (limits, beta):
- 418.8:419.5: 419.331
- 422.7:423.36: 423.211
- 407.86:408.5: 408.091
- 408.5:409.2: 408.749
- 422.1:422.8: 422.140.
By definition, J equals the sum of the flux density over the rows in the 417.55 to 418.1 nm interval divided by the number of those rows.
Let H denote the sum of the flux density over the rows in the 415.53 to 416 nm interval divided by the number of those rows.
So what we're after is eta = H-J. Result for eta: 1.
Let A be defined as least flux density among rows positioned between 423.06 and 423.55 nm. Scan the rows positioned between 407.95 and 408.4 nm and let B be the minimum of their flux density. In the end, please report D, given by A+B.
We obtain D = 48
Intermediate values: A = 25.3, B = 22.7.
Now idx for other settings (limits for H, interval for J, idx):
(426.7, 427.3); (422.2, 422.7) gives 3.06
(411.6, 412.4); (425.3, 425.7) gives 3.05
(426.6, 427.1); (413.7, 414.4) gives 2.97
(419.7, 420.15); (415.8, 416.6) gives 2.93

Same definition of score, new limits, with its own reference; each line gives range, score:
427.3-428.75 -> 8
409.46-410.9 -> 9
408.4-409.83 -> 7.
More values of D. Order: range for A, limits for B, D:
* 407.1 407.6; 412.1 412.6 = 44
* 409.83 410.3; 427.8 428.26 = 31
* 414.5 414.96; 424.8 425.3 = 46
